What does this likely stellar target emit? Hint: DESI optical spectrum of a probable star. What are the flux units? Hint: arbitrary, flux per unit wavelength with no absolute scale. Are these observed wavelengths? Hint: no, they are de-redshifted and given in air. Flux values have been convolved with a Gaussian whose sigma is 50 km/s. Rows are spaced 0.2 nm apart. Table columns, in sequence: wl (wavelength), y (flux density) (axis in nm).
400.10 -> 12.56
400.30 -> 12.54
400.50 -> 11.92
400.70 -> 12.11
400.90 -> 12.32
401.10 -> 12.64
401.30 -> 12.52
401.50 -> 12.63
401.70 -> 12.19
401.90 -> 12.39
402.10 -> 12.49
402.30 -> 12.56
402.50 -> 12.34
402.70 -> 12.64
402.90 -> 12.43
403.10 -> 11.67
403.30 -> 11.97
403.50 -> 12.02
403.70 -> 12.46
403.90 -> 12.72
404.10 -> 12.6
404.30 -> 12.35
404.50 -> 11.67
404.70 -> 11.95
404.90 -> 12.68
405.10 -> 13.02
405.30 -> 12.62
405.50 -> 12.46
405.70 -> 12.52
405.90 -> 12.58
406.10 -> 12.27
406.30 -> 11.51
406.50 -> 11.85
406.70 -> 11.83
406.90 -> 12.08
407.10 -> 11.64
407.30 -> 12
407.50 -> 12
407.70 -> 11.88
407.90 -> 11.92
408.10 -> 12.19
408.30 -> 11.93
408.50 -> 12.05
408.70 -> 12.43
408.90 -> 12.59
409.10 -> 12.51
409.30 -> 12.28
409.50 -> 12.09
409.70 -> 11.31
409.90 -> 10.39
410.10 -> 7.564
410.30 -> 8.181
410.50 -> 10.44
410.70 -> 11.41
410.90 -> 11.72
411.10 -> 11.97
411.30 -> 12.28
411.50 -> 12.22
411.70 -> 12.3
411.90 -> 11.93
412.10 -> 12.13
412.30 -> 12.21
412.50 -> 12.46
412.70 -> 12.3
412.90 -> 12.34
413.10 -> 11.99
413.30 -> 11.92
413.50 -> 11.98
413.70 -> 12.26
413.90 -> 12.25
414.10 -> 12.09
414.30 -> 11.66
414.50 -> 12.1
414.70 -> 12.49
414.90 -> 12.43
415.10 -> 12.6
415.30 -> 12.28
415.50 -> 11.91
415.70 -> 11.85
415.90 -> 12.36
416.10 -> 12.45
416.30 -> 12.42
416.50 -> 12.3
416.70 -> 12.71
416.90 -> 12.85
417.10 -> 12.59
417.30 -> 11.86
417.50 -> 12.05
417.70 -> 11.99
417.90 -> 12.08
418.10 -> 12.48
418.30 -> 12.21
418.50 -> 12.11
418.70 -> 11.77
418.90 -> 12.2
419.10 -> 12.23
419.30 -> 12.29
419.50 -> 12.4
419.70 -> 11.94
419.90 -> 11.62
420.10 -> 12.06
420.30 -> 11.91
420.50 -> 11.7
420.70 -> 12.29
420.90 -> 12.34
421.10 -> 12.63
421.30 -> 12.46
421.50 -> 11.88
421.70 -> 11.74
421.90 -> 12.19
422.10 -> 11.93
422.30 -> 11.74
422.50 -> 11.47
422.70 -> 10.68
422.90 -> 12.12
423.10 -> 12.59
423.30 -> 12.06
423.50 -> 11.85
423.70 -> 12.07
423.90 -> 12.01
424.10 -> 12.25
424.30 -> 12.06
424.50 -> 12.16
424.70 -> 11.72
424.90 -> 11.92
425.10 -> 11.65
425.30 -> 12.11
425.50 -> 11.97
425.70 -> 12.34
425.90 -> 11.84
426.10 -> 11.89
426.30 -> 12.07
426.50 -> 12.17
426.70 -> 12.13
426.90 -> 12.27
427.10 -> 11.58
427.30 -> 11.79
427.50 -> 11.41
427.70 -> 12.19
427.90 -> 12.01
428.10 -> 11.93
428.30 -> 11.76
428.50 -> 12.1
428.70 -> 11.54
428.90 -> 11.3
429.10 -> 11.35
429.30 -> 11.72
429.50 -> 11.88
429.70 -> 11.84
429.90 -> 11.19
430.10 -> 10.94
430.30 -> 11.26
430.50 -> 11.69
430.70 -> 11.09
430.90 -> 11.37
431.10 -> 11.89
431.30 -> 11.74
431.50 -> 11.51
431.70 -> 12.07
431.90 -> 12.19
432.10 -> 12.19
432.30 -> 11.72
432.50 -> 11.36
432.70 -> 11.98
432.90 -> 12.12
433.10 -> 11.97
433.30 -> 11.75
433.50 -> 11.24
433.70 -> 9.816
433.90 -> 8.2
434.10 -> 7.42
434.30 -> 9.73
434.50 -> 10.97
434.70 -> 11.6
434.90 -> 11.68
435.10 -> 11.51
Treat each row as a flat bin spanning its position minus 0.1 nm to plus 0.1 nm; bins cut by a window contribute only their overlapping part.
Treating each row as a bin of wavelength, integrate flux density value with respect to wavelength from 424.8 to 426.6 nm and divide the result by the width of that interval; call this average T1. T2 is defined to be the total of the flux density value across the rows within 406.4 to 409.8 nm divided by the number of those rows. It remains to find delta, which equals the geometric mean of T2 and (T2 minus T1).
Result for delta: 0.7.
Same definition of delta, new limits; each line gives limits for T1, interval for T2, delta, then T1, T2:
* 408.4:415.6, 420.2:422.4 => 1.8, 11.8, 12.1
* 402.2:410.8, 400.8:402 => 2.6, 11.9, 12.4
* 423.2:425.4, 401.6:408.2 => 1.7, 12.0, 12.2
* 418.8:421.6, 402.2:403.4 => 1.3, 12.1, 12.3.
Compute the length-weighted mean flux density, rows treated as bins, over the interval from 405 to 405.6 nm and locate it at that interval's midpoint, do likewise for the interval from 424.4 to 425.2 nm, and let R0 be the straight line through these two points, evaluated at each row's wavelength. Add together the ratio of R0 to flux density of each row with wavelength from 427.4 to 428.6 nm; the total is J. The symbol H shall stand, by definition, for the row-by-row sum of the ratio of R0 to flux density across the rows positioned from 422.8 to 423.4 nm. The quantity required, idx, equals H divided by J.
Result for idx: 0.5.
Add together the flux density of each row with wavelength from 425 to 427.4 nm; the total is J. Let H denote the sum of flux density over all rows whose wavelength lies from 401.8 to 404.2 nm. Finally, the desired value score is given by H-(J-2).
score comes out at 6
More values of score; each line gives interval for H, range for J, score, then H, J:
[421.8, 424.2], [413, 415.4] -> -1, 143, 146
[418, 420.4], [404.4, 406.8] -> 0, 145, 147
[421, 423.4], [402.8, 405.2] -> -2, 143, 148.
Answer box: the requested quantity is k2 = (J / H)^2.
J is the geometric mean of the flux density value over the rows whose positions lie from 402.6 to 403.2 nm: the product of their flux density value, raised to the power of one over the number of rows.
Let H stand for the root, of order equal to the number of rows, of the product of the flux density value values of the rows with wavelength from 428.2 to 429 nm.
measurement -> 1.10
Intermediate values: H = 11.7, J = 12.24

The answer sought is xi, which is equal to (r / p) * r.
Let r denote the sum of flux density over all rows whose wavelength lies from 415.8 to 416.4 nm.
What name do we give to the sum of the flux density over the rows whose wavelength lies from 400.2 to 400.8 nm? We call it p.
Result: 38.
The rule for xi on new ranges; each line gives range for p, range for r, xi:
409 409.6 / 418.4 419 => 35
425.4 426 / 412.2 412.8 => 38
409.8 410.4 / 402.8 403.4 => 50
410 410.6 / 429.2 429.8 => 48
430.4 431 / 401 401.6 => 42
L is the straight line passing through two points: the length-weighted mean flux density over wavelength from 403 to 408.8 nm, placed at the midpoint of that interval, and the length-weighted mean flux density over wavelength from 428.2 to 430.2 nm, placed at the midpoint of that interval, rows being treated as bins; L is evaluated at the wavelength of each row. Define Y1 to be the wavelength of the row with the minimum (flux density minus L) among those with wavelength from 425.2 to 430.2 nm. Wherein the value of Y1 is 430.10 nm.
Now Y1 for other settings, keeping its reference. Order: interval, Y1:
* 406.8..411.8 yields 410.10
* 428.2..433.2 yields 430.10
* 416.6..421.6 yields 419.90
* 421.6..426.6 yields 422.70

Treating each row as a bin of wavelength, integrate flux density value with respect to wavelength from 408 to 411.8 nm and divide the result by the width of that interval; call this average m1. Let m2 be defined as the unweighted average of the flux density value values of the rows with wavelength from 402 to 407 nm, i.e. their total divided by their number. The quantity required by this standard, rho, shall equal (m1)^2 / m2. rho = 10.7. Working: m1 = 11.5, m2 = 12.3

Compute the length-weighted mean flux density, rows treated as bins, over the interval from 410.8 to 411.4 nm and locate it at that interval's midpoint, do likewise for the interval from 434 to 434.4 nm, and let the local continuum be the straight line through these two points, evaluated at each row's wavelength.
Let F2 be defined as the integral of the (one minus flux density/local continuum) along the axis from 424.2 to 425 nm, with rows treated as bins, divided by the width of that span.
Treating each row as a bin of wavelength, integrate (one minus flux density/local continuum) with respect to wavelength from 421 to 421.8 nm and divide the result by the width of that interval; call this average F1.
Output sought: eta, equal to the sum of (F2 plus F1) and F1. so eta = -0.52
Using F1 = -0.16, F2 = -0.20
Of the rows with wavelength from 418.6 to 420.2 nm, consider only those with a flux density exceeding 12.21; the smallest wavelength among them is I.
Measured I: 419.10 nm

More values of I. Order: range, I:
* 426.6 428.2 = 426.90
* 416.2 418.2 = 416.30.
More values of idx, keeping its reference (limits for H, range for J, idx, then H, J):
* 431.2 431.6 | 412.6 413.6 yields 0.4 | 2.0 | 5.1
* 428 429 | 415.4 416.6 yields 0.8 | 5.0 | 6.0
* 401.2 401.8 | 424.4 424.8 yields 1.6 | 3.1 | 2.0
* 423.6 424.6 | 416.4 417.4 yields 1.0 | 4.9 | 4.9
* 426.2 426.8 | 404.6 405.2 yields 1.0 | 2.9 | 3.0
